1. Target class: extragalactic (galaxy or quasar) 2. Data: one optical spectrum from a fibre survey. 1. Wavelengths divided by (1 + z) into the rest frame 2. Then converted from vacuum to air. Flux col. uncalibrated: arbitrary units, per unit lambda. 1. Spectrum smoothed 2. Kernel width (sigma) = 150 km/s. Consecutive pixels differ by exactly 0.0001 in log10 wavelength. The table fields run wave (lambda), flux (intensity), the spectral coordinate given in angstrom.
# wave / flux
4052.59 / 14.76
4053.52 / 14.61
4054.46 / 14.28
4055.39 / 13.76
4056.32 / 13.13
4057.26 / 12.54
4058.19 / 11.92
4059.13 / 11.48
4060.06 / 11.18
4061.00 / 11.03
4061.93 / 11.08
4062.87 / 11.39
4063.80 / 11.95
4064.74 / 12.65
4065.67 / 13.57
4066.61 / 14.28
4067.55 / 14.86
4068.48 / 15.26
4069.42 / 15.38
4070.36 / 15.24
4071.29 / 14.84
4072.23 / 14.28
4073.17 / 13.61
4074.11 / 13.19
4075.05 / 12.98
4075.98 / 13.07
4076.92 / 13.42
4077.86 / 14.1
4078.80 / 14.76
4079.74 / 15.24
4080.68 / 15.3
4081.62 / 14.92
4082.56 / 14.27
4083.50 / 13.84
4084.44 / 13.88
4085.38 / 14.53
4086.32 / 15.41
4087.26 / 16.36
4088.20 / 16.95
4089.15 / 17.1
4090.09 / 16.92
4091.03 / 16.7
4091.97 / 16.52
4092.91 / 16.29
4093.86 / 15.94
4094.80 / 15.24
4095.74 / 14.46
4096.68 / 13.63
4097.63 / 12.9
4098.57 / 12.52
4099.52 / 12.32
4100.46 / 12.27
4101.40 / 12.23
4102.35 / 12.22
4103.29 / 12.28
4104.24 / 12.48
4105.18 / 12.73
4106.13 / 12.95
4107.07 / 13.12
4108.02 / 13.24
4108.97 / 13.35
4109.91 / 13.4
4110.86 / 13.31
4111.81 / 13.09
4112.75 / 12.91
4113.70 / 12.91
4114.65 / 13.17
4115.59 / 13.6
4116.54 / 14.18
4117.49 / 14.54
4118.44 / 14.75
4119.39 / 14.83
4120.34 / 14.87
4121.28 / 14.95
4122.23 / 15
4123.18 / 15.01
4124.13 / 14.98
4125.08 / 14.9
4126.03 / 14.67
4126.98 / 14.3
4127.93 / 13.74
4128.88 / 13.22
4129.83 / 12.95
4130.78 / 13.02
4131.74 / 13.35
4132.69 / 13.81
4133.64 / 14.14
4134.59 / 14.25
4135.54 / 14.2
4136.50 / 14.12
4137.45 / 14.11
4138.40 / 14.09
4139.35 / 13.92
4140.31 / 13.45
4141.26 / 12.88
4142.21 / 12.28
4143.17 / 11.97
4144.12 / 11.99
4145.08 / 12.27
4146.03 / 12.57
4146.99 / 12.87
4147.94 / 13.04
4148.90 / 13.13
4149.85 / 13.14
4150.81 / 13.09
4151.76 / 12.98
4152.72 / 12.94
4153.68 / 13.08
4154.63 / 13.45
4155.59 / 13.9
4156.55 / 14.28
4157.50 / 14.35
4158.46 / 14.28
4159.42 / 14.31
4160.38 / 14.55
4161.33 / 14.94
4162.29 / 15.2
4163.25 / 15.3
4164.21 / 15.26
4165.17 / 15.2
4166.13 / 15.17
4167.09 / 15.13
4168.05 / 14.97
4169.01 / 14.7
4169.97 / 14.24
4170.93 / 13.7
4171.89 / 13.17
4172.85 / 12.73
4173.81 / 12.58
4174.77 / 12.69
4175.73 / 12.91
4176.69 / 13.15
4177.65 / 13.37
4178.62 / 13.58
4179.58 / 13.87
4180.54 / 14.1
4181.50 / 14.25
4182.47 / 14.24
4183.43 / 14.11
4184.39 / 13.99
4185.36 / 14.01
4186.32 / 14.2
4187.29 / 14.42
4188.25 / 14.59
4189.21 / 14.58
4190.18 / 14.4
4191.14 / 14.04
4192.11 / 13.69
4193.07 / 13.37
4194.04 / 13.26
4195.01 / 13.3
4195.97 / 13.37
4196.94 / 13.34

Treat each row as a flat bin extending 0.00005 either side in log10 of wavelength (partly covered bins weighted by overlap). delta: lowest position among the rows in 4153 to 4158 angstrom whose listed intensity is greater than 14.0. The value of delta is 4156.55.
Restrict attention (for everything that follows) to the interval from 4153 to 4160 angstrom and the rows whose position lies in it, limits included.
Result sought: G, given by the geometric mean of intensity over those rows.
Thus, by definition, 13.9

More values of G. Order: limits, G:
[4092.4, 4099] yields 14.4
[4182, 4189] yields 14.2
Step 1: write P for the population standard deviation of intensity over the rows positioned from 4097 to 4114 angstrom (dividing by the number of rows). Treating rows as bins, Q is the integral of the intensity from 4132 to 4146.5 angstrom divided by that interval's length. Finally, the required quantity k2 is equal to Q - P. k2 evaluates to 13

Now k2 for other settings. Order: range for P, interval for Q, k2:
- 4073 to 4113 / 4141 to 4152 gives 11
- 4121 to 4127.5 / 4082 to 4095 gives 15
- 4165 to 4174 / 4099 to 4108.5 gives 12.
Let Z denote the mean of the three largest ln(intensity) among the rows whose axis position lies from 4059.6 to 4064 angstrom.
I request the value 2.44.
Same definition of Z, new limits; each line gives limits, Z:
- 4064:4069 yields 2.69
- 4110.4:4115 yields 2.58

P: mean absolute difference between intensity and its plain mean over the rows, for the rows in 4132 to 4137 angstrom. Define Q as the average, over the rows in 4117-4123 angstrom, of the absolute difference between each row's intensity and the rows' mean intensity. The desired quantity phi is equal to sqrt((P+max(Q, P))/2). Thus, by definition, 0.34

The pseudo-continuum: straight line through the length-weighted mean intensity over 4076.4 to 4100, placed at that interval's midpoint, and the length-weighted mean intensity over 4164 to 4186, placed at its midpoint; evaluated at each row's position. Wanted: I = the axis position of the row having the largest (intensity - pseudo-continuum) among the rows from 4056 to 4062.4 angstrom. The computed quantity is 4056.32 angstrom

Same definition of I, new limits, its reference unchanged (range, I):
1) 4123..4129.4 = 4123.18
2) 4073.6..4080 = 4079.74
